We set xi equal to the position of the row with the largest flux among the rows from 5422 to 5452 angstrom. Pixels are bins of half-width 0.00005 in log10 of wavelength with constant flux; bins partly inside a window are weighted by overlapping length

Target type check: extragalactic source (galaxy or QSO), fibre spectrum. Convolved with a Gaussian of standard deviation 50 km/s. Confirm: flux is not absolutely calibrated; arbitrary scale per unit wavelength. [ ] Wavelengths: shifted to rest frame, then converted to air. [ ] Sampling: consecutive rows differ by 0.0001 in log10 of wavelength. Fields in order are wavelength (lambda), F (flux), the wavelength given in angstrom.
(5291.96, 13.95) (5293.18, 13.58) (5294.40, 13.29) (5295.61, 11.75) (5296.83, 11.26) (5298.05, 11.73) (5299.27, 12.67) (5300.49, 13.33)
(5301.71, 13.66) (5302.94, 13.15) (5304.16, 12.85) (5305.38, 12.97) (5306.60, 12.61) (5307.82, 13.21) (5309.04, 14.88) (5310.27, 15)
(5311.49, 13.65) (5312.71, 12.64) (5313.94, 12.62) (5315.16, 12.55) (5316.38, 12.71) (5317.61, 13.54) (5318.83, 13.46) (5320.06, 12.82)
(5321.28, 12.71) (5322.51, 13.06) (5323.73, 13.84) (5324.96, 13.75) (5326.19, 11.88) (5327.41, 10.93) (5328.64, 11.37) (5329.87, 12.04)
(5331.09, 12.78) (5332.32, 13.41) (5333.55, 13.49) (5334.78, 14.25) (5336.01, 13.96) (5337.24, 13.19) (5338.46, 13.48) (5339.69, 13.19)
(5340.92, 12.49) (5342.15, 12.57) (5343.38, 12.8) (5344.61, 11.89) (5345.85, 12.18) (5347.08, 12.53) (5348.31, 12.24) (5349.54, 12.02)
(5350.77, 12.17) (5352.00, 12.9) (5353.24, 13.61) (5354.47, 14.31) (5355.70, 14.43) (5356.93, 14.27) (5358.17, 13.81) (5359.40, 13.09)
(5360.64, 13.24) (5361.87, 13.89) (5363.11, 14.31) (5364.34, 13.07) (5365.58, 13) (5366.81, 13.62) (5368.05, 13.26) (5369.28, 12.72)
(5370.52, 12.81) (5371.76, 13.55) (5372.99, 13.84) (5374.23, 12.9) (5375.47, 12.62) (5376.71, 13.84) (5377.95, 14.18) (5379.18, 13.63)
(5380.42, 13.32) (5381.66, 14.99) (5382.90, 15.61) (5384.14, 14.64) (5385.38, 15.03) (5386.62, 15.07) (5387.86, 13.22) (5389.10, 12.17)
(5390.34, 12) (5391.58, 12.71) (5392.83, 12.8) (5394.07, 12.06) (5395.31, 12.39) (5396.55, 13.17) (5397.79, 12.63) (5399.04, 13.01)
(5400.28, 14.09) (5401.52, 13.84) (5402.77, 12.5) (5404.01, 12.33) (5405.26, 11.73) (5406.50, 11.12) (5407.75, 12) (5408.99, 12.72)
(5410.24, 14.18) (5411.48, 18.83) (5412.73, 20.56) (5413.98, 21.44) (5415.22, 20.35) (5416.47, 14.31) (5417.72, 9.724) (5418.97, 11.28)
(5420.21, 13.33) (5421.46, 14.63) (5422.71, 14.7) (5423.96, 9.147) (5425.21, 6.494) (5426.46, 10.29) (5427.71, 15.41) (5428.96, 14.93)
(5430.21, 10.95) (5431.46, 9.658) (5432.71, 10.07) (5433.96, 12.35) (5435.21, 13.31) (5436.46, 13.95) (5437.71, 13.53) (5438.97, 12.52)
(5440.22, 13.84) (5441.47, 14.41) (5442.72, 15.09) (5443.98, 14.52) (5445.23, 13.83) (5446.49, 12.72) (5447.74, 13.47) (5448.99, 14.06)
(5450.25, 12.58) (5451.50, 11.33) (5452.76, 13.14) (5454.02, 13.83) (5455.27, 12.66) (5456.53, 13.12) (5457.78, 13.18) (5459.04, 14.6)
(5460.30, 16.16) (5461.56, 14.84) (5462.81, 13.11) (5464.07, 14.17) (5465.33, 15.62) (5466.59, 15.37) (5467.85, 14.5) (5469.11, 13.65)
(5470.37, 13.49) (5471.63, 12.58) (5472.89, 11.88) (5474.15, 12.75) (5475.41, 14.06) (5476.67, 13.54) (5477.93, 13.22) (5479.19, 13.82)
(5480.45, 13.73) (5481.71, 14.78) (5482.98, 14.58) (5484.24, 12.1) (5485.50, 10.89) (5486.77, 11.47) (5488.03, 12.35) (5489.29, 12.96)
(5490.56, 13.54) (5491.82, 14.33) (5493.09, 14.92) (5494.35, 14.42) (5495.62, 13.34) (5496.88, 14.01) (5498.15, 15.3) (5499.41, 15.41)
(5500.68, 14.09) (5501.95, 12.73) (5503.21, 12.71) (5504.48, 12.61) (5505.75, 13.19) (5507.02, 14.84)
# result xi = 5427.71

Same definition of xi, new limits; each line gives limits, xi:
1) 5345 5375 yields 5355.70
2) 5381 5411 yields 5382.90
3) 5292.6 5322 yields 5310.27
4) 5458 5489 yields 5460.30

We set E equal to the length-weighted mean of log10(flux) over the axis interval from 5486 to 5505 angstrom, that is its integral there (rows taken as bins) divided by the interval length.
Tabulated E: 1.13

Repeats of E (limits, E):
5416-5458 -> 1.10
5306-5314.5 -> 1.13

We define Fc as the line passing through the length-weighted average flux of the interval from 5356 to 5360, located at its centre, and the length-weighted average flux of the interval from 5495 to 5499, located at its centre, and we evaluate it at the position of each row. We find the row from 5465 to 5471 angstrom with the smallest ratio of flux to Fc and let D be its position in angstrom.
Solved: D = 5470.37 angstrom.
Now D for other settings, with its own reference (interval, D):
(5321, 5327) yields 5326.19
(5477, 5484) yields 5477.93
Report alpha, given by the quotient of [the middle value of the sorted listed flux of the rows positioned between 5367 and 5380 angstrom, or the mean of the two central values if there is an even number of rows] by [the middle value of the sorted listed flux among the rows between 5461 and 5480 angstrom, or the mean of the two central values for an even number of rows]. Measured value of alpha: 0.98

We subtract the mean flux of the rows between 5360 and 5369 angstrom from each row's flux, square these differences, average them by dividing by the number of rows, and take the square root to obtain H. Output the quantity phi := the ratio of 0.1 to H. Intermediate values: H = 0.44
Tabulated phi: 0.23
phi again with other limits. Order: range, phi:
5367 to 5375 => 0.24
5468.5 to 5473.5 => 0.14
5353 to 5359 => 0.31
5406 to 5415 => 0.02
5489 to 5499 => 0.13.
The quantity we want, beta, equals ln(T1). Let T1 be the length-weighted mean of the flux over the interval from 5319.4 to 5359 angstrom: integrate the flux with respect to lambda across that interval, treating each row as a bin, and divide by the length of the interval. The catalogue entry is 2.56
